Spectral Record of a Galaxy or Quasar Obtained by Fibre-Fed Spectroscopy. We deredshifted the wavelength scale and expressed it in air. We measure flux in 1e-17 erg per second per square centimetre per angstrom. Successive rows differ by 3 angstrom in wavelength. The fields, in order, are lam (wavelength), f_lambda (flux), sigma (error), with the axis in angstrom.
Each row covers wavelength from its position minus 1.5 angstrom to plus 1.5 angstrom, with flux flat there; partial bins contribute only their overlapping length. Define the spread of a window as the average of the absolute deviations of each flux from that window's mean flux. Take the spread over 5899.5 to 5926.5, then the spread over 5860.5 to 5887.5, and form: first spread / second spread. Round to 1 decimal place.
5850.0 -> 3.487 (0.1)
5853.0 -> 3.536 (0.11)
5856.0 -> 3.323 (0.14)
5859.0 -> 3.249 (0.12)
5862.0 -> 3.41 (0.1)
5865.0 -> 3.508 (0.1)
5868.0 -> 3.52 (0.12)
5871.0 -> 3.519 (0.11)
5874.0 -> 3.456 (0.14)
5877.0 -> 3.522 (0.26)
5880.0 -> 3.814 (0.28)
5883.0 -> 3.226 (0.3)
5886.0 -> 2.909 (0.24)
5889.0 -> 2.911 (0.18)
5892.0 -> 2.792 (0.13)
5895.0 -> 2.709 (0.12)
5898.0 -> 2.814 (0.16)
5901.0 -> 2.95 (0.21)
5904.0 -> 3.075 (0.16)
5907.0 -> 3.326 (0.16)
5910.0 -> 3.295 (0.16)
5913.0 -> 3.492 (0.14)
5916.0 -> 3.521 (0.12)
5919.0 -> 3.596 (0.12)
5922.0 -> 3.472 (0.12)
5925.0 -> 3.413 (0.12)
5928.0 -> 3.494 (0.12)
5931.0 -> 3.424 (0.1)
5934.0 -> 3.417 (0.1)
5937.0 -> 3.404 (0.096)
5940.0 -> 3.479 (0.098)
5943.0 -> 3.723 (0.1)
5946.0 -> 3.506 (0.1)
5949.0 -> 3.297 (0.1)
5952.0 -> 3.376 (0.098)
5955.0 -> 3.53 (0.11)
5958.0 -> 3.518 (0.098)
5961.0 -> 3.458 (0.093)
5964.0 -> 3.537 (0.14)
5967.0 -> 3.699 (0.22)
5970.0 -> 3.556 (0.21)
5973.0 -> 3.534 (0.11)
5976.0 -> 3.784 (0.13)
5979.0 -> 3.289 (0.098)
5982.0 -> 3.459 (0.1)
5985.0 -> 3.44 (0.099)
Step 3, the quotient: 1.0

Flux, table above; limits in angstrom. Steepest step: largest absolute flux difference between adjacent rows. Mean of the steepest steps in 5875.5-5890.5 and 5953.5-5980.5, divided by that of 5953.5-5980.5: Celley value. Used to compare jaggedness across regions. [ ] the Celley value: 1.1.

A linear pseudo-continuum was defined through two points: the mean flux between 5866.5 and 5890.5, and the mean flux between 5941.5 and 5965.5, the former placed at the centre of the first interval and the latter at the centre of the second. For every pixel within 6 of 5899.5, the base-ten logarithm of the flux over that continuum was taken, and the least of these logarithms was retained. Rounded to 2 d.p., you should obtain -0.10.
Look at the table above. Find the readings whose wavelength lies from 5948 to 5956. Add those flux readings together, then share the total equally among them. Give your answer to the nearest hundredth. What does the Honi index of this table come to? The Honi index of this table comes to 3.40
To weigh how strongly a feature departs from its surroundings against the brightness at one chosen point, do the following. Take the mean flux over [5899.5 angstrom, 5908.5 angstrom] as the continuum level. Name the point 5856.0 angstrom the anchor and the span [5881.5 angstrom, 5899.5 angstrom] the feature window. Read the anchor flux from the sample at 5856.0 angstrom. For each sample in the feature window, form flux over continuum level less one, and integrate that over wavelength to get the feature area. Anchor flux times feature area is -4.3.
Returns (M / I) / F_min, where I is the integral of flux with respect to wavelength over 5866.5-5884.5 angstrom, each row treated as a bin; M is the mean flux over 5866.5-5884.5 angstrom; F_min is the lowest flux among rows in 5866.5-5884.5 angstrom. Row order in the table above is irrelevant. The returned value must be 0.0172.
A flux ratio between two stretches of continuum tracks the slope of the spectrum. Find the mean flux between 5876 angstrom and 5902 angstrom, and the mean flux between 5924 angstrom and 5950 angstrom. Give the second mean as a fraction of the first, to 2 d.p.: 1.13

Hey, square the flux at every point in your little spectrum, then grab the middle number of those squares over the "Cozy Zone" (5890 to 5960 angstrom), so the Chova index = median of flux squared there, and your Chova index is 11.7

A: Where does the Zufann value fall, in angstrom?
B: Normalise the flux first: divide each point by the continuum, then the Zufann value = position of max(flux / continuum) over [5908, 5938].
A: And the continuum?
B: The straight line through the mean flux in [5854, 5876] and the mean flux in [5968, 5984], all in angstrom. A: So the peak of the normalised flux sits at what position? 5919.0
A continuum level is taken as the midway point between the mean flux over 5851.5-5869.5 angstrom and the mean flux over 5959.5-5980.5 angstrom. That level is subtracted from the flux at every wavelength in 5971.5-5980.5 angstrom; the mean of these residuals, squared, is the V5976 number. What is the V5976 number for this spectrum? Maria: 0.00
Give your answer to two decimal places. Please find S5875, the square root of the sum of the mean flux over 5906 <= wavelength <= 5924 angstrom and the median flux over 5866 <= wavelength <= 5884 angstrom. 2.64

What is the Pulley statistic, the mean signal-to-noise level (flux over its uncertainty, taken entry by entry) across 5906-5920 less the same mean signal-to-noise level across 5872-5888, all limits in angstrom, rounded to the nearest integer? 10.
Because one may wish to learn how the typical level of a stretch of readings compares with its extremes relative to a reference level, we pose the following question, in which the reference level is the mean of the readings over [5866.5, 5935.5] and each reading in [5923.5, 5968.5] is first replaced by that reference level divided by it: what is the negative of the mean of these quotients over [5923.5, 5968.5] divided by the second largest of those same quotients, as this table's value -0.970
